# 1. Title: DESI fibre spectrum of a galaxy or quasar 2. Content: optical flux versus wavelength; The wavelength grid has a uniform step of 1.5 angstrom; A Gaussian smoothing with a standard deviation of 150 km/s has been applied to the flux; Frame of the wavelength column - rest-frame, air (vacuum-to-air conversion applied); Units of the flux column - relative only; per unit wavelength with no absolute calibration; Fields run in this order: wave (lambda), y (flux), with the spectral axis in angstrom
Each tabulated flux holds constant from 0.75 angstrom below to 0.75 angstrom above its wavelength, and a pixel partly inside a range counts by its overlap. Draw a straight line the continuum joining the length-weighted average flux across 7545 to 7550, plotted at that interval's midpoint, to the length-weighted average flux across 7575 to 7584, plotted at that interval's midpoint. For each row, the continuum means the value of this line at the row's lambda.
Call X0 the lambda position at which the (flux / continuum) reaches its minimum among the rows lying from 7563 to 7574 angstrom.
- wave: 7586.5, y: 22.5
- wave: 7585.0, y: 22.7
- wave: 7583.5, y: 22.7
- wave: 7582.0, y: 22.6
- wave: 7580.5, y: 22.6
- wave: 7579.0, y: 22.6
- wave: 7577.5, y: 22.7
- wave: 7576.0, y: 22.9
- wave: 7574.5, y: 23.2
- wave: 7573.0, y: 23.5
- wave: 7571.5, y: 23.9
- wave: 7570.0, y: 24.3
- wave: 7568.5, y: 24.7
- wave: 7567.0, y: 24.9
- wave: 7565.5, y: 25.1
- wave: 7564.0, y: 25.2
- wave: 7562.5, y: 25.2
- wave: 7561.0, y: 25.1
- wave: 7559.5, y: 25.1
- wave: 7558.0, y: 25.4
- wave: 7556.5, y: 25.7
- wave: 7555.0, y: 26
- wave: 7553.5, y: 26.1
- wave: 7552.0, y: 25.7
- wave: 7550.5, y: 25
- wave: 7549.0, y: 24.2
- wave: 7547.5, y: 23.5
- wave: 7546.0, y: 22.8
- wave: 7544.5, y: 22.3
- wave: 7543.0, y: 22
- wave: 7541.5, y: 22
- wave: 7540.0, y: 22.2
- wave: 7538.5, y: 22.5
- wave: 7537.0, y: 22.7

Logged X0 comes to 7573.0 angstrom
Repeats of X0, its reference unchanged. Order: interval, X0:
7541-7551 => 7541.5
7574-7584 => 7579.0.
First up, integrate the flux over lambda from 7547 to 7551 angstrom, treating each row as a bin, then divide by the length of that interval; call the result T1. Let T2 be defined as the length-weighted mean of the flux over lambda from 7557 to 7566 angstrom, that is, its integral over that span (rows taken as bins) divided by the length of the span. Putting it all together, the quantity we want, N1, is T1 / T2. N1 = 0.96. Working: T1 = 24.2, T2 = 25.2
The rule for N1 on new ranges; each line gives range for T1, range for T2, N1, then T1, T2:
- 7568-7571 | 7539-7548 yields 1.09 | 24.4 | 22.4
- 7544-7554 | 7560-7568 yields 0.97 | 24.2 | 25.1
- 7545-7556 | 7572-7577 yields 1.07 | 24.7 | 23.2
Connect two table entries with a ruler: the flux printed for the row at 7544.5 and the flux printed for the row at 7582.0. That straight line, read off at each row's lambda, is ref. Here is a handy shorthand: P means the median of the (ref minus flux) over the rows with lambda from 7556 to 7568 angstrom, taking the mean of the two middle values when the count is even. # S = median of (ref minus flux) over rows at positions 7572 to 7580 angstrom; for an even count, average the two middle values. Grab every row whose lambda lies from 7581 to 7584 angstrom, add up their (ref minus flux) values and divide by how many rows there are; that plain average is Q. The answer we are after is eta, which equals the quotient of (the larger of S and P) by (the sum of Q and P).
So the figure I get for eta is 0.13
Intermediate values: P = -2.7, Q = -0.04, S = -0.3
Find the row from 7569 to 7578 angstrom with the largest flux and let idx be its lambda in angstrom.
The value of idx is 7570.0 angstrom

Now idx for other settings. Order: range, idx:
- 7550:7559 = 7553.5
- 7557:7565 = 7558.0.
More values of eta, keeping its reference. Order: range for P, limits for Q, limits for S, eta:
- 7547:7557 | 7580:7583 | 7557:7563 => 0.82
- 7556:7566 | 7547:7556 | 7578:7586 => 0.00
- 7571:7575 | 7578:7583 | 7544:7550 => 0.85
